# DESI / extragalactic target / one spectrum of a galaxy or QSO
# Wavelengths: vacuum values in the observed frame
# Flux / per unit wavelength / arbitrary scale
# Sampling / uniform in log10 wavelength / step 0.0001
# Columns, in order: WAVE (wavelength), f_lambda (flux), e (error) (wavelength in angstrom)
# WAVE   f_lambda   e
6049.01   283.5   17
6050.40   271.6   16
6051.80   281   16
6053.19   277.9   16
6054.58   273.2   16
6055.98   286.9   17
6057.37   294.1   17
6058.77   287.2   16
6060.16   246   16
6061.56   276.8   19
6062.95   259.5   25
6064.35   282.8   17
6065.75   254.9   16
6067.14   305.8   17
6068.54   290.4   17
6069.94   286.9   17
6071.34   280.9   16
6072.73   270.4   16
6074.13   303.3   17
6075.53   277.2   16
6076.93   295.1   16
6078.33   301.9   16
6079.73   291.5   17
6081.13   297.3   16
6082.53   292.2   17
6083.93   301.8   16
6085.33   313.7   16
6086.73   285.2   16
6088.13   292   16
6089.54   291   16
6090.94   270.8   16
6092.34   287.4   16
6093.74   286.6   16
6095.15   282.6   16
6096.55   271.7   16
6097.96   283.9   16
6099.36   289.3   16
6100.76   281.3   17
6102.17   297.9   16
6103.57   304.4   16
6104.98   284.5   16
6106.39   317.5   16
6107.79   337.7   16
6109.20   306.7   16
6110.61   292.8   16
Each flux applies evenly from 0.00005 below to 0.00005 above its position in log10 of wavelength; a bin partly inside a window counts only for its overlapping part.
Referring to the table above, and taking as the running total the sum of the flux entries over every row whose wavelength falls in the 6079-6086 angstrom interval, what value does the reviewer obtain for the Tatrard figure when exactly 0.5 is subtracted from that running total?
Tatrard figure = 1496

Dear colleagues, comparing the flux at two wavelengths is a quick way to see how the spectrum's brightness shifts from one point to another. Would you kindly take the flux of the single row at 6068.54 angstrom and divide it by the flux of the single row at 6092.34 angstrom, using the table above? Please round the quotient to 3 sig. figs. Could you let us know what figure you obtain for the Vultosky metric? 1.01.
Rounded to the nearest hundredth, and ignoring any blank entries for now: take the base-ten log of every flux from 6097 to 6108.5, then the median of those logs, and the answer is 2.47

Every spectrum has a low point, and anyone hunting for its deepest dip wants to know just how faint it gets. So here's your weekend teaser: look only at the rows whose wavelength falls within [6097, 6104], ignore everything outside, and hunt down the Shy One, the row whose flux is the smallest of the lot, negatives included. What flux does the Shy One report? 281.3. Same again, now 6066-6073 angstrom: 270.4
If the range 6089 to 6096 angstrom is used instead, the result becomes 270.8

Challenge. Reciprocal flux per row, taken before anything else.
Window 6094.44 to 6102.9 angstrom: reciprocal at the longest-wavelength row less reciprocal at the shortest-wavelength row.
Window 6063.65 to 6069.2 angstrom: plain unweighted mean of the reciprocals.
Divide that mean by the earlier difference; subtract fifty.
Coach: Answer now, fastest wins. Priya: -69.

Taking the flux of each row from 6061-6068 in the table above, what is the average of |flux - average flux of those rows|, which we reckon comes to 15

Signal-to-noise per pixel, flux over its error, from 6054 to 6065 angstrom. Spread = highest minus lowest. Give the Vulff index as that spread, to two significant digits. 7.6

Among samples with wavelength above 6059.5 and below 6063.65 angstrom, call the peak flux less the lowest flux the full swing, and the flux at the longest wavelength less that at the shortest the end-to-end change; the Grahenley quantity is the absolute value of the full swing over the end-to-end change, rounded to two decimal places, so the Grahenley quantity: 2.28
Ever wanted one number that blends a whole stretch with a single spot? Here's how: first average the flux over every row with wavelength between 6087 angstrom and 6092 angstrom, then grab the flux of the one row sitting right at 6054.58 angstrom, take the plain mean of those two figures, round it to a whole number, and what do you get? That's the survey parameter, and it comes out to 279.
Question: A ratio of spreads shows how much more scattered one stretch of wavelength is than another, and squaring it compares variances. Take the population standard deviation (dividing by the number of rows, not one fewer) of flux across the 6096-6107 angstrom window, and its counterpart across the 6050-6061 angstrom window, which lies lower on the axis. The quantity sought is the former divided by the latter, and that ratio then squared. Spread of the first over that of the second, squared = 0.98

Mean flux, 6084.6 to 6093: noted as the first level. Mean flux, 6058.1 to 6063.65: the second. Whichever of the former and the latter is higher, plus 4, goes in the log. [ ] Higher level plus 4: 294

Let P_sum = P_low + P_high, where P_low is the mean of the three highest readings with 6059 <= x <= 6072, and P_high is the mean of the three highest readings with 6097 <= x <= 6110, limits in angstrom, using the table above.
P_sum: 615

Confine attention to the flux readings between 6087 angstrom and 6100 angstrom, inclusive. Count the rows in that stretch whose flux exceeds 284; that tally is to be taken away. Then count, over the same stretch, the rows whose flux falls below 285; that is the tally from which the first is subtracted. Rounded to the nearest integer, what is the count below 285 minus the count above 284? -1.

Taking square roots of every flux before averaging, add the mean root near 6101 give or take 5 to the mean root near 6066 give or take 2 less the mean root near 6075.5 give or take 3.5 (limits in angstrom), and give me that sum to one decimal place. 16.7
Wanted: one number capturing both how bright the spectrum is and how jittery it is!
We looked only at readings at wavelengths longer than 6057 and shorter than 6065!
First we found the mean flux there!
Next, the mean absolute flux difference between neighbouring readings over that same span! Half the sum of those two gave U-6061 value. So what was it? 149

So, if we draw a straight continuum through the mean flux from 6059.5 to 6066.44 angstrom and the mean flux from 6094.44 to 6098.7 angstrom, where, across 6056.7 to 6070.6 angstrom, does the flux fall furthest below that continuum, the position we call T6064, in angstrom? 6060.16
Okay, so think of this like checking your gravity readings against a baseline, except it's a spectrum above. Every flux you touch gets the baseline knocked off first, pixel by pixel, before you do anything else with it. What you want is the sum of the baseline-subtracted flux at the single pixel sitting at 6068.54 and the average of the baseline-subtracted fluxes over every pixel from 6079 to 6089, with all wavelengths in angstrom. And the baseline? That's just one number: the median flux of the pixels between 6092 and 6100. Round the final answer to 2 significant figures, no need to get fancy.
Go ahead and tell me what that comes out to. 16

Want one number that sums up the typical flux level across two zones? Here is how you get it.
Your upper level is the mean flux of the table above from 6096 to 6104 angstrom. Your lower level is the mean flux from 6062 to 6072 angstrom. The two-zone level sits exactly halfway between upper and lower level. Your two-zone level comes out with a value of 284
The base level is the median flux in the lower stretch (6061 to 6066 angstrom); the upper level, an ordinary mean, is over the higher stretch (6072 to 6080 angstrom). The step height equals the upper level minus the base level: 22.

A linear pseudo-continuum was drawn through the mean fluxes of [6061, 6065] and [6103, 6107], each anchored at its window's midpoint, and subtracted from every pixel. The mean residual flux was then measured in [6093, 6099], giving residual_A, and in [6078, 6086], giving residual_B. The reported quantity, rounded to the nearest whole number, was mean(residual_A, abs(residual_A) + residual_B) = 7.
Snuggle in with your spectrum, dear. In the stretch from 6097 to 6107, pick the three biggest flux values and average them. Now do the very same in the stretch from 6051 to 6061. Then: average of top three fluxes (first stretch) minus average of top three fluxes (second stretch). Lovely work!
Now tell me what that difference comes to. 17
